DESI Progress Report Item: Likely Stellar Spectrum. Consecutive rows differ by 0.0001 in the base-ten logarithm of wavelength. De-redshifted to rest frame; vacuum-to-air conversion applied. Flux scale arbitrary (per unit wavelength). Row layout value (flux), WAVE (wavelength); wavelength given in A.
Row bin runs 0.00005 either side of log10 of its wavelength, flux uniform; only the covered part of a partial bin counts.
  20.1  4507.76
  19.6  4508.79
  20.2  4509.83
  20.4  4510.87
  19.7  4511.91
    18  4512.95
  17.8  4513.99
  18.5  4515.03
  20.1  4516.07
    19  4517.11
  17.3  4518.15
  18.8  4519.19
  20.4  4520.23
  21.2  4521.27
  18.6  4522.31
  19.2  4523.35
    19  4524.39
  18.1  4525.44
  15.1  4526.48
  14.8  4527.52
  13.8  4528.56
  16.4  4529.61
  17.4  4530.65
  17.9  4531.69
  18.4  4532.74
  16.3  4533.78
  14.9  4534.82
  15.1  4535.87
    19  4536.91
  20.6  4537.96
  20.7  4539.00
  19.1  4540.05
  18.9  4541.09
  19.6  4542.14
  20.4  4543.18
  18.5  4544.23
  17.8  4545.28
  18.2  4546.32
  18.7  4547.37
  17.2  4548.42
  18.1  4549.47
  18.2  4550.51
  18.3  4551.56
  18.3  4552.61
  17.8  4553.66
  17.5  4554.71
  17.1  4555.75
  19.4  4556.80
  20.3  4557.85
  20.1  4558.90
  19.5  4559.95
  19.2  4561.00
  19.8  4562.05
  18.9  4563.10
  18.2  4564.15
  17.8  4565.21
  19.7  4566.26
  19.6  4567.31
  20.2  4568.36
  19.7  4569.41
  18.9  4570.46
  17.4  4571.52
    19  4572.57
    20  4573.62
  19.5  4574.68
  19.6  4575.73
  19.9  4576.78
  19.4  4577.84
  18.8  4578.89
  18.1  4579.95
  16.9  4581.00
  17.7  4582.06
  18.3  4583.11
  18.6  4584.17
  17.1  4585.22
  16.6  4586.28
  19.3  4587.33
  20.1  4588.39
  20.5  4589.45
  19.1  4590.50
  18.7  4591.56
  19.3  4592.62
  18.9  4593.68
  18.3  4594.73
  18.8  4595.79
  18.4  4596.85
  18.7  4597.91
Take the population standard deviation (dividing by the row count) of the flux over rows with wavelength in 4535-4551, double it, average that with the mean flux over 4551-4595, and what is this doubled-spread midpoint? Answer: 10.8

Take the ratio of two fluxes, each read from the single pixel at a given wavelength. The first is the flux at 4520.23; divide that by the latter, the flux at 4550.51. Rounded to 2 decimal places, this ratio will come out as 1.12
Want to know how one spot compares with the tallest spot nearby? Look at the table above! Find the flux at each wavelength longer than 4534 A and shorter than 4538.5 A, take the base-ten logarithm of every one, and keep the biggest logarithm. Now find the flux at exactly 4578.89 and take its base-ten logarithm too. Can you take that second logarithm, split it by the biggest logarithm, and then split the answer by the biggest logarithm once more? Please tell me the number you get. 0.738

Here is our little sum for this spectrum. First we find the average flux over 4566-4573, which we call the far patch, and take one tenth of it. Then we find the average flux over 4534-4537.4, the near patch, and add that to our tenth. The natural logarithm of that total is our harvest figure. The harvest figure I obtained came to 2.90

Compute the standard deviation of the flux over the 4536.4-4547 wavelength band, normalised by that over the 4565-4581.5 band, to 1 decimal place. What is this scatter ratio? 1.0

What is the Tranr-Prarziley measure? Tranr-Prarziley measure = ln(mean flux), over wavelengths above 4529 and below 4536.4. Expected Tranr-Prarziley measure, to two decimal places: 2.81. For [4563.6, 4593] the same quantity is 2.94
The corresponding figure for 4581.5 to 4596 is 2.93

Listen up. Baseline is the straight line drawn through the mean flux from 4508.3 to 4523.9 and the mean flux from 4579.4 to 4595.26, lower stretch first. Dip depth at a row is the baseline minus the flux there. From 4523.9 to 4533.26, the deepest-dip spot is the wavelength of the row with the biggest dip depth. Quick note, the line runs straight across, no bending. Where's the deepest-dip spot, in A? 4528.56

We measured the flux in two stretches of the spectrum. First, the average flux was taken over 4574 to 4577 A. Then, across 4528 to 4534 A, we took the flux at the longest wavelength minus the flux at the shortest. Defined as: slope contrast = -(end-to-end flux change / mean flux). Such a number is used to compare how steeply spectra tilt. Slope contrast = -0.13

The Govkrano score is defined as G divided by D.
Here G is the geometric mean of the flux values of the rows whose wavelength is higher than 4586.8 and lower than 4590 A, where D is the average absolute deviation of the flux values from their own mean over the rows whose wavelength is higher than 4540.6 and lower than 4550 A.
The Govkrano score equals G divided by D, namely 28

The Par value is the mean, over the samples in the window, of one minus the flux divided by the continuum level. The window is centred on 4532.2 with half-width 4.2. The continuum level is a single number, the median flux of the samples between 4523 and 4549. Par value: 0.11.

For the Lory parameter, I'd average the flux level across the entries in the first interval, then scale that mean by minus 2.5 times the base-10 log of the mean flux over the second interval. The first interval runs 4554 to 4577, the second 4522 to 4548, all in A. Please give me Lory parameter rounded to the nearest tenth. -59.9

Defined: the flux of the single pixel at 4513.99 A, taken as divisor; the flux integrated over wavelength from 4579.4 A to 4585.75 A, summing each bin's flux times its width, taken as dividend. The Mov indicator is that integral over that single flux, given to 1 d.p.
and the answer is 6.3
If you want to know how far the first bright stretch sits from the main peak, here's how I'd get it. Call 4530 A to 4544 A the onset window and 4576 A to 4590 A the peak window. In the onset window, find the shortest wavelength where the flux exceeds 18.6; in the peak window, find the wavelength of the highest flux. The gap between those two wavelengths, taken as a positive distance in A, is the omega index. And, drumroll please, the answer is 52.5 A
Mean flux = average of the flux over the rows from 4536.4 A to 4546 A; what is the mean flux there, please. 19.4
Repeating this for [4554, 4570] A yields 19.1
